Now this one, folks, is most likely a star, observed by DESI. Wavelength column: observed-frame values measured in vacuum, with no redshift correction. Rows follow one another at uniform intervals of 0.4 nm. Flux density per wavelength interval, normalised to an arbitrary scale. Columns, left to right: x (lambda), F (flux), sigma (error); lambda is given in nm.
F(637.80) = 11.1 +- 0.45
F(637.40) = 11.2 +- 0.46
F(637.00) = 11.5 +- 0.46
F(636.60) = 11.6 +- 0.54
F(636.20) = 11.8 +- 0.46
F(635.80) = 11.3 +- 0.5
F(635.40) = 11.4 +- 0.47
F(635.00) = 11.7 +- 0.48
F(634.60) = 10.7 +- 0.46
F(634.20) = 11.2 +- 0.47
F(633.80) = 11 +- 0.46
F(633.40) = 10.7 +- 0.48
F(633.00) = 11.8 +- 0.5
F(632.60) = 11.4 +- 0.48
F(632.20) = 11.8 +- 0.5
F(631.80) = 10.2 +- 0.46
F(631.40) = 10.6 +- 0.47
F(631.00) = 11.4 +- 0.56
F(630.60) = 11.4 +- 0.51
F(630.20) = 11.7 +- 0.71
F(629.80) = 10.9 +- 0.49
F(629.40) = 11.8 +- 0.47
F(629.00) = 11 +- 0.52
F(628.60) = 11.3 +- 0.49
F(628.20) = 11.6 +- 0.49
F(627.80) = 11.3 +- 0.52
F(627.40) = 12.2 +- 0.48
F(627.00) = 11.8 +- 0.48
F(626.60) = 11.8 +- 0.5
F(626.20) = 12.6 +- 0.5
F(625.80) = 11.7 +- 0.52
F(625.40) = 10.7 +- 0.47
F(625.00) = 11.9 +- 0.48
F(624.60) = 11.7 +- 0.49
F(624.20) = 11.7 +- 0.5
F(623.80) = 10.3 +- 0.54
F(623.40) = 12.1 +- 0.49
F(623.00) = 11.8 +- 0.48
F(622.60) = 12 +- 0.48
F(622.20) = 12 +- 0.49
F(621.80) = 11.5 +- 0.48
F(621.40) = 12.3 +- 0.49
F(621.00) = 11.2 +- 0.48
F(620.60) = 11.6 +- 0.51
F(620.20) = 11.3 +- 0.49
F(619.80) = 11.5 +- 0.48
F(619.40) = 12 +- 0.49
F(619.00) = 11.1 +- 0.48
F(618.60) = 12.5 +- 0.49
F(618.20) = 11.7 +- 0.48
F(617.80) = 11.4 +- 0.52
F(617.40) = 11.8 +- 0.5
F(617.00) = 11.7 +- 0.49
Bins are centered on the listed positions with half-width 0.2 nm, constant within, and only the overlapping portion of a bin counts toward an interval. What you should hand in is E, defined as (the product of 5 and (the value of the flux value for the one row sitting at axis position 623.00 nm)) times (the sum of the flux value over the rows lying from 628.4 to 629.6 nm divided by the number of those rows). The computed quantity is 671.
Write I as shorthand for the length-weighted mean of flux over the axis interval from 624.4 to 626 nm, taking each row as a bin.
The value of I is 11.5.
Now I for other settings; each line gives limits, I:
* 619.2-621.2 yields 11.5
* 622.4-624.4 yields 11.6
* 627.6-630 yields 11.3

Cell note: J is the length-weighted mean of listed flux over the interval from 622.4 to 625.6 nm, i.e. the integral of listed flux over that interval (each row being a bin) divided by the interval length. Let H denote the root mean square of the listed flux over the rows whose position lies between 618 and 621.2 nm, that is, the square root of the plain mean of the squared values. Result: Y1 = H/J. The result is 1.01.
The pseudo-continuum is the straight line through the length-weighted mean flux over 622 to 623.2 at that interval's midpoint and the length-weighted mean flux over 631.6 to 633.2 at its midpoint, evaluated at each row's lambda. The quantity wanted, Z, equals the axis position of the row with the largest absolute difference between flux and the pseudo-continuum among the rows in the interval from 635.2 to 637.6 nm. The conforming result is 636.20 nm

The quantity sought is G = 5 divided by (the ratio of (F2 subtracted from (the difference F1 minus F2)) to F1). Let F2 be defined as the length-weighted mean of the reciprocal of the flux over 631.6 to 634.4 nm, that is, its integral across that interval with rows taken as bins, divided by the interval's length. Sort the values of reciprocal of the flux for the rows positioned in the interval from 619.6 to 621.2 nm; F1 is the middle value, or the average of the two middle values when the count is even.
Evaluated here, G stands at -4.77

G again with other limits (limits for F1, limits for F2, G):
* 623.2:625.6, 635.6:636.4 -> -4.87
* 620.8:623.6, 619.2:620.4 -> -4.67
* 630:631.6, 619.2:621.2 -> -5.10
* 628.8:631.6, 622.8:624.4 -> -5.03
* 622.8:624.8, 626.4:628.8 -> -4.96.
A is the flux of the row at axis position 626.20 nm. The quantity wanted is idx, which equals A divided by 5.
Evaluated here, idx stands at 2.52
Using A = 12.6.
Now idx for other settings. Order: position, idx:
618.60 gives 2.50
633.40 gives 2.14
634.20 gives 2.24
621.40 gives 2.46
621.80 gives 2.30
